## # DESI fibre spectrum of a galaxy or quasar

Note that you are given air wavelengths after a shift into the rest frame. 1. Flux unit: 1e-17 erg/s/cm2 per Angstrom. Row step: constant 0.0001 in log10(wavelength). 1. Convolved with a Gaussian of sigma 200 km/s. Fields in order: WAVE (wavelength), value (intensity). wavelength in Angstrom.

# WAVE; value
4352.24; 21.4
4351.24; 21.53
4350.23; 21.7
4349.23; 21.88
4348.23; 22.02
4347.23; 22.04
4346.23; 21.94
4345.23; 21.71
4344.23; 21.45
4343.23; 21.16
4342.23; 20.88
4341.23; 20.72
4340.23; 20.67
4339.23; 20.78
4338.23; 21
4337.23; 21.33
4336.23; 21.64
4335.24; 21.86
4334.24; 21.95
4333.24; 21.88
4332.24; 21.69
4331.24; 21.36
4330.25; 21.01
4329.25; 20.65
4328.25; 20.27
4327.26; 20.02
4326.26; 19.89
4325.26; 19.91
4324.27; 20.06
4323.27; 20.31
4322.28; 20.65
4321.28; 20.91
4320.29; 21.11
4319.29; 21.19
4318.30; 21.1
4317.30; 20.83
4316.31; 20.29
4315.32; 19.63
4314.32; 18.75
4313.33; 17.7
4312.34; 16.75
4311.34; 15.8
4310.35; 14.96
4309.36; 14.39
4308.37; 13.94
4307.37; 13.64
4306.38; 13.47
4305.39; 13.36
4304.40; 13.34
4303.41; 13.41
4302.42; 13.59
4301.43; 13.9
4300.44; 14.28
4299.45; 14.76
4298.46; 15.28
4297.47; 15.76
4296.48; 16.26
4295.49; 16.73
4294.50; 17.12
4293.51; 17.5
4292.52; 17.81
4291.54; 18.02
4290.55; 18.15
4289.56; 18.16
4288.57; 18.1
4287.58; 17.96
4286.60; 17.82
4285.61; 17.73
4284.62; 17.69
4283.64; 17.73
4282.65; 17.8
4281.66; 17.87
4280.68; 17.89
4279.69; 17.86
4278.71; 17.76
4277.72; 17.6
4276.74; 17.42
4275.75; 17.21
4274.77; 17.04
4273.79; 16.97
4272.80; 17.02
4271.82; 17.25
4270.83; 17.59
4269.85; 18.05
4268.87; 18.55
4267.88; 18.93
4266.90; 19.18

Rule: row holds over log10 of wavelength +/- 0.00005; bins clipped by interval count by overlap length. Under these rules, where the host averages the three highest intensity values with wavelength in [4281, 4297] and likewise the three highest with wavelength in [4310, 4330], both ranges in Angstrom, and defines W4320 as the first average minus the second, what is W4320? -3.0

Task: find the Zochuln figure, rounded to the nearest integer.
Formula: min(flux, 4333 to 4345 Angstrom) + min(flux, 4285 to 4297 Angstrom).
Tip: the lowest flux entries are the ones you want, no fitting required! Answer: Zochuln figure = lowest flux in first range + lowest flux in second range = 37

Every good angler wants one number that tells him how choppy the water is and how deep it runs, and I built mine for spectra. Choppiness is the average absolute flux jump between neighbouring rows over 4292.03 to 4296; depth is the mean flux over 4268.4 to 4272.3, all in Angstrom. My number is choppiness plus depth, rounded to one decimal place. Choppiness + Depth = 18.2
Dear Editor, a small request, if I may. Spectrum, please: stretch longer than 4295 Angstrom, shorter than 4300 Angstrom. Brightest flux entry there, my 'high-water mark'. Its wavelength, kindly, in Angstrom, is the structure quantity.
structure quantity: 4295.49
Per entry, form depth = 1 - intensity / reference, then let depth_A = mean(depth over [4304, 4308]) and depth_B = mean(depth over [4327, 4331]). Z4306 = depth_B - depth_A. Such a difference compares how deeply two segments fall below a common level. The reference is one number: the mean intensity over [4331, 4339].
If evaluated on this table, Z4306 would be -0.33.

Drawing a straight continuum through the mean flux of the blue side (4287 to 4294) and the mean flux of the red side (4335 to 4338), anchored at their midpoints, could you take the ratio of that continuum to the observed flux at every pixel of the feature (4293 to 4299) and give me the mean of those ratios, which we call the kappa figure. 1.12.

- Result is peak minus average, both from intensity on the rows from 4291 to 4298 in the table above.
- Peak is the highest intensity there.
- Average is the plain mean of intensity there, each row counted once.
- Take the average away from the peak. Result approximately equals 1.0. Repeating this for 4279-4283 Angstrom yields 0.0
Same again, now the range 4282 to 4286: 0.1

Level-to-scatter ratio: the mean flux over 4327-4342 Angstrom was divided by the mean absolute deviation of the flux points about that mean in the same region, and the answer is 41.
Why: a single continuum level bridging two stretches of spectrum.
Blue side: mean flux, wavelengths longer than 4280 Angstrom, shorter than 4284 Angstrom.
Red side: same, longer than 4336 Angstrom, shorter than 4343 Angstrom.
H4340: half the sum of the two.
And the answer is 19.4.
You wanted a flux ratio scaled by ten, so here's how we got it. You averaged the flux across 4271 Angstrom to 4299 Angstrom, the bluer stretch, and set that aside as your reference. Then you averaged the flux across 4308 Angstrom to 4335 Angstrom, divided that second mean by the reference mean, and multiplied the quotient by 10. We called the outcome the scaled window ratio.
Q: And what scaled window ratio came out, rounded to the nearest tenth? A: 11.2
